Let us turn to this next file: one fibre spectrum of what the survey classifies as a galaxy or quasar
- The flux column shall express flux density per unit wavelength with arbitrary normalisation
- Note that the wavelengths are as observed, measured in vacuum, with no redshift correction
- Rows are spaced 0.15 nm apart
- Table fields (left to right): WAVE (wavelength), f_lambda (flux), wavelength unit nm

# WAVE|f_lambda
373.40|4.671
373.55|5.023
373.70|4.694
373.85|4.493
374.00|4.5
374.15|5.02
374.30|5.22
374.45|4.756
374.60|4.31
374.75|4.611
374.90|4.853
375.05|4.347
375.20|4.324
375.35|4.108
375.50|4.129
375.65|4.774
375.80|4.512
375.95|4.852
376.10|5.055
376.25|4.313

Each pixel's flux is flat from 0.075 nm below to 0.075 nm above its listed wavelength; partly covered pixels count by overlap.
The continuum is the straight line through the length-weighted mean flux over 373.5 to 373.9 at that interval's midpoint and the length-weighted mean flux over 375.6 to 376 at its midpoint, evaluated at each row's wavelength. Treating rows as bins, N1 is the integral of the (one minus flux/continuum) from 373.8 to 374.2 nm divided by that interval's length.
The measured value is 0.01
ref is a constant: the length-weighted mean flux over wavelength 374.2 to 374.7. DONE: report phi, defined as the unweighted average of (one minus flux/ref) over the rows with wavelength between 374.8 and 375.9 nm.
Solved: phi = 0.070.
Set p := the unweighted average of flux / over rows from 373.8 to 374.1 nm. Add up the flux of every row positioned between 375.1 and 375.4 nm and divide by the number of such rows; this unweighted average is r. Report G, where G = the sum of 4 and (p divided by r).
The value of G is 5.07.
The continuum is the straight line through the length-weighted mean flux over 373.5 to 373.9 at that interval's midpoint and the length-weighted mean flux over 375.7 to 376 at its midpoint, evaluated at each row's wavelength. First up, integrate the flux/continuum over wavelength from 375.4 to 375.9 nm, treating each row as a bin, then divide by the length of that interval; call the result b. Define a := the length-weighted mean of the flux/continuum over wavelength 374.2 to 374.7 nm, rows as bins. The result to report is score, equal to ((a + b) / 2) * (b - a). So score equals -0.05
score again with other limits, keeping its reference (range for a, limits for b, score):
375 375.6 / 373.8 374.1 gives 0.05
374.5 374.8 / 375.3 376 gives 0.01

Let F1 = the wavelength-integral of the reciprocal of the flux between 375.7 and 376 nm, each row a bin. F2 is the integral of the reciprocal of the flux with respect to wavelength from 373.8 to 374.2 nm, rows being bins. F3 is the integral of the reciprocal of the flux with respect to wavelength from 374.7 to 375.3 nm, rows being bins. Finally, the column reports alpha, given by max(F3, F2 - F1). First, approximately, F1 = 0.06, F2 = 0.086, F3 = 0.13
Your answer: 0.13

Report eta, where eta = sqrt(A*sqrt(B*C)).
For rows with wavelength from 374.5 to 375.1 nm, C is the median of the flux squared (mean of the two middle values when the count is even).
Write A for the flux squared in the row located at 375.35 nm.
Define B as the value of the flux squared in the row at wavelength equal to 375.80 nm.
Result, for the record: 18.5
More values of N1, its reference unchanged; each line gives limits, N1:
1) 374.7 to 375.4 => 0.05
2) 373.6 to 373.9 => 0.02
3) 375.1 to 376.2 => 0.04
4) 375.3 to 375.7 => 0.08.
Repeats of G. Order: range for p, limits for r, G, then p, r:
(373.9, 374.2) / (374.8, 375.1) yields 5.03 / 4.76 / 4.6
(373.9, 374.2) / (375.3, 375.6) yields 5.16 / 4.76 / 4.1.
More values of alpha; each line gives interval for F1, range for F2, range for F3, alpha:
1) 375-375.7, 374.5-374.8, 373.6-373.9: 0.06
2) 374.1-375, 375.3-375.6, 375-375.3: 0.07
